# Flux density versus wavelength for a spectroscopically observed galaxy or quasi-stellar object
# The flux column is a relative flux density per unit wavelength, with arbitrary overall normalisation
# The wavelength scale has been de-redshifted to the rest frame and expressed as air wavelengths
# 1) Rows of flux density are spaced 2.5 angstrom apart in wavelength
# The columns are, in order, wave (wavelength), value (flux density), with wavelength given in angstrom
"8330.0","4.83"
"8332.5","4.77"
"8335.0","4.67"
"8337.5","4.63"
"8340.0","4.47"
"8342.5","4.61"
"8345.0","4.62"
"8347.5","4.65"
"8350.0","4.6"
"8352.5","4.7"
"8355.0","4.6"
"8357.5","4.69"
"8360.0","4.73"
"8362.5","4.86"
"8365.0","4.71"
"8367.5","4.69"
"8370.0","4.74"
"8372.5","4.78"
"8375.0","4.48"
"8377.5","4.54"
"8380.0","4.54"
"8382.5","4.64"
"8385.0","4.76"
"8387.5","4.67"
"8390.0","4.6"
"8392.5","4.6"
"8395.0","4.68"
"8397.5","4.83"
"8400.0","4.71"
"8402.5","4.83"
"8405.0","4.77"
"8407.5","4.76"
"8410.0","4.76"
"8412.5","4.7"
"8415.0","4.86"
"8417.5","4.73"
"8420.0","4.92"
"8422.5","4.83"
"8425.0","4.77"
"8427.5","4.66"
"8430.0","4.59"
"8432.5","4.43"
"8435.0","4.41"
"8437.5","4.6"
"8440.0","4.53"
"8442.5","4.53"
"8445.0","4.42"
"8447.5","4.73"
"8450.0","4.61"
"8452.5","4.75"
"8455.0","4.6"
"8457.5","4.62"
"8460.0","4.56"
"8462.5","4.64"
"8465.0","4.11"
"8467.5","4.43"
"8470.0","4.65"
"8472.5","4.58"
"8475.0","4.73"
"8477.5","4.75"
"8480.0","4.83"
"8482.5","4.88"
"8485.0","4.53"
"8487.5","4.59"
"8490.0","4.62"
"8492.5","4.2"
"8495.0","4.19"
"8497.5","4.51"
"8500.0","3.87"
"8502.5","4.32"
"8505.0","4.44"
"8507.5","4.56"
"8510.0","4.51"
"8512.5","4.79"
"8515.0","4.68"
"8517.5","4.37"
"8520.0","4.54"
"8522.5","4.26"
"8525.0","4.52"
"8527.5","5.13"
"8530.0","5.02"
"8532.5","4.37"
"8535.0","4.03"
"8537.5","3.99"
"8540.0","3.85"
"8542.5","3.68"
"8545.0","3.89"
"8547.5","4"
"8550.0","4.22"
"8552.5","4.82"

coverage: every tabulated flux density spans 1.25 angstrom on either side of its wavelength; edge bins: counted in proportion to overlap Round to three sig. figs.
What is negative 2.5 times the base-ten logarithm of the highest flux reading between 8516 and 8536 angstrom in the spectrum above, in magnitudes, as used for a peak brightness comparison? -1.78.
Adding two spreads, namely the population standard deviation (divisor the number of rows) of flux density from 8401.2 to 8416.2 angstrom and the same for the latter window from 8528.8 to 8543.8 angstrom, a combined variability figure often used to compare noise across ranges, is 0.49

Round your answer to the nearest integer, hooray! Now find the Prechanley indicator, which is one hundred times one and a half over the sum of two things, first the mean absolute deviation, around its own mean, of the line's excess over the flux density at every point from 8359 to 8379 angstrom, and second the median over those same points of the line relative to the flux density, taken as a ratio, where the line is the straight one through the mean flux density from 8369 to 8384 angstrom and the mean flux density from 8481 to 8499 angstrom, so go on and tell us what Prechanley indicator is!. 140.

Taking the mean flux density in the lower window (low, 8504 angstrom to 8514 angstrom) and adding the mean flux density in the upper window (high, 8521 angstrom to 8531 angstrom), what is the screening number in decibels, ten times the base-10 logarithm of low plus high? 9.69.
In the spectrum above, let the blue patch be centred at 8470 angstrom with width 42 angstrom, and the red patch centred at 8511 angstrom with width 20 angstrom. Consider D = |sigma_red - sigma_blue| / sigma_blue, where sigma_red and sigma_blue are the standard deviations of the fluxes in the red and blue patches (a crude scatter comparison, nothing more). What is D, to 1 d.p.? 0.1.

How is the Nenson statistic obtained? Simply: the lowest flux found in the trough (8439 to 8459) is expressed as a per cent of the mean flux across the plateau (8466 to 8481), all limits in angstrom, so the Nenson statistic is 95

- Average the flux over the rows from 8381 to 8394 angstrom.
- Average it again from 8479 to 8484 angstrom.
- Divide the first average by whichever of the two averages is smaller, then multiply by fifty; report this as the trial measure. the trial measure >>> 50.0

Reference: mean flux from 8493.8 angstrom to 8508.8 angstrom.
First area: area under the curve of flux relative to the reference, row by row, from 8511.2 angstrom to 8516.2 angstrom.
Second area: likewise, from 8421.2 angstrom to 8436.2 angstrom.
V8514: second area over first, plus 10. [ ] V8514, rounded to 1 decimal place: 12.9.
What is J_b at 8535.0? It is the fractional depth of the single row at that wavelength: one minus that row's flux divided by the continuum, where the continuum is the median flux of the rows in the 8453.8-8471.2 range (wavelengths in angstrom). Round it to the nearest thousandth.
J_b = 0.124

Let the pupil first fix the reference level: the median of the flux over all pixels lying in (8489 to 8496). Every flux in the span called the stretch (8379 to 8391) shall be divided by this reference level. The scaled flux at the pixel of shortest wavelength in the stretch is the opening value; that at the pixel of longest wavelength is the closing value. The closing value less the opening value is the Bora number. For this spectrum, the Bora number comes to 0.014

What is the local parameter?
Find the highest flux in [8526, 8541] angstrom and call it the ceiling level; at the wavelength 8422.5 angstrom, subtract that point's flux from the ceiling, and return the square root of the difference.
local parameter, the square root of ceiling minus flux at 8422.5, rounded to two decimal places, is 0.55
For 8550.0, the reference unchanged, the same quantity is 0.95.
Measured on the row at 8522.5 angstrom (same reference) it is 0.93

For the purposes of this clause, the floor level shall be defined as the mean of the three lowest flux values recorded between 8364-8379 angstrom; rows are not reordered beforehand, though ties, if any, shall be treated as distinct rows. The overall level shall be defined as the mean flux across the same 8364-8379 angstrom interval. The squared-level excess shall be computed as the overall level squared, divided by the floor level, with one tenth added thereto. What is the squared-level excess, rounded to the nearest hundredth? 4.84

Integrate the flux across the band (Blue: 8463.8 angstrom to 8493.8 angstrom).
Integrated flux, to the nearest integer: 137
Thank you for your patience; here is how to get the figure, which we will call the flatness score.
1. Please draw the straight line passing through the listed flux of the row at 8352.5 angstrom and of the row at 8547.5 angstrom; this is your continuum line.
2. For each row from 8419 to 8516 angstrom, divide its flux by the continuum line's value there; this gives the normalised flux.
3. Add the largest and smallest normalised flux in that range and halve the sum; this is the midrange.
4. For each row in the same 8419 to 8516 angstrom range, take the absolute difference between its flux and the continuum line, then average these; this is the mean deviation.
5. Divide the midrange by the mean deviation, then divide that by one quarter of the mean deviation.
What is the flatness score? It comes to 46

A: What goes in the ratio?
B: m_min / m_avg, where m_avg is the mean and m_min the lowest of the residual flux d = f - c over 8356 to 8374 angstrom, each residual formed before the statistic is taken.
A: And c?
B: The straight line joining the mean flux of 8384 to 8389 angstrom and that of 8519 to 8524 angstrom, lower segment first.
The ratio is 4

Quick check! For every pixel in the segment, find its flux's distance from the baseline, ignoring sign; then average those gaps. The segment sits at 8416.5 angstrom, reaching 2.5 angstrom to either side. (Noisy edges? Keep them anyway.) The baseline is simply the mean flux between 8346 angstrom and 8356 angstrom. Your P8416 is 0.16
